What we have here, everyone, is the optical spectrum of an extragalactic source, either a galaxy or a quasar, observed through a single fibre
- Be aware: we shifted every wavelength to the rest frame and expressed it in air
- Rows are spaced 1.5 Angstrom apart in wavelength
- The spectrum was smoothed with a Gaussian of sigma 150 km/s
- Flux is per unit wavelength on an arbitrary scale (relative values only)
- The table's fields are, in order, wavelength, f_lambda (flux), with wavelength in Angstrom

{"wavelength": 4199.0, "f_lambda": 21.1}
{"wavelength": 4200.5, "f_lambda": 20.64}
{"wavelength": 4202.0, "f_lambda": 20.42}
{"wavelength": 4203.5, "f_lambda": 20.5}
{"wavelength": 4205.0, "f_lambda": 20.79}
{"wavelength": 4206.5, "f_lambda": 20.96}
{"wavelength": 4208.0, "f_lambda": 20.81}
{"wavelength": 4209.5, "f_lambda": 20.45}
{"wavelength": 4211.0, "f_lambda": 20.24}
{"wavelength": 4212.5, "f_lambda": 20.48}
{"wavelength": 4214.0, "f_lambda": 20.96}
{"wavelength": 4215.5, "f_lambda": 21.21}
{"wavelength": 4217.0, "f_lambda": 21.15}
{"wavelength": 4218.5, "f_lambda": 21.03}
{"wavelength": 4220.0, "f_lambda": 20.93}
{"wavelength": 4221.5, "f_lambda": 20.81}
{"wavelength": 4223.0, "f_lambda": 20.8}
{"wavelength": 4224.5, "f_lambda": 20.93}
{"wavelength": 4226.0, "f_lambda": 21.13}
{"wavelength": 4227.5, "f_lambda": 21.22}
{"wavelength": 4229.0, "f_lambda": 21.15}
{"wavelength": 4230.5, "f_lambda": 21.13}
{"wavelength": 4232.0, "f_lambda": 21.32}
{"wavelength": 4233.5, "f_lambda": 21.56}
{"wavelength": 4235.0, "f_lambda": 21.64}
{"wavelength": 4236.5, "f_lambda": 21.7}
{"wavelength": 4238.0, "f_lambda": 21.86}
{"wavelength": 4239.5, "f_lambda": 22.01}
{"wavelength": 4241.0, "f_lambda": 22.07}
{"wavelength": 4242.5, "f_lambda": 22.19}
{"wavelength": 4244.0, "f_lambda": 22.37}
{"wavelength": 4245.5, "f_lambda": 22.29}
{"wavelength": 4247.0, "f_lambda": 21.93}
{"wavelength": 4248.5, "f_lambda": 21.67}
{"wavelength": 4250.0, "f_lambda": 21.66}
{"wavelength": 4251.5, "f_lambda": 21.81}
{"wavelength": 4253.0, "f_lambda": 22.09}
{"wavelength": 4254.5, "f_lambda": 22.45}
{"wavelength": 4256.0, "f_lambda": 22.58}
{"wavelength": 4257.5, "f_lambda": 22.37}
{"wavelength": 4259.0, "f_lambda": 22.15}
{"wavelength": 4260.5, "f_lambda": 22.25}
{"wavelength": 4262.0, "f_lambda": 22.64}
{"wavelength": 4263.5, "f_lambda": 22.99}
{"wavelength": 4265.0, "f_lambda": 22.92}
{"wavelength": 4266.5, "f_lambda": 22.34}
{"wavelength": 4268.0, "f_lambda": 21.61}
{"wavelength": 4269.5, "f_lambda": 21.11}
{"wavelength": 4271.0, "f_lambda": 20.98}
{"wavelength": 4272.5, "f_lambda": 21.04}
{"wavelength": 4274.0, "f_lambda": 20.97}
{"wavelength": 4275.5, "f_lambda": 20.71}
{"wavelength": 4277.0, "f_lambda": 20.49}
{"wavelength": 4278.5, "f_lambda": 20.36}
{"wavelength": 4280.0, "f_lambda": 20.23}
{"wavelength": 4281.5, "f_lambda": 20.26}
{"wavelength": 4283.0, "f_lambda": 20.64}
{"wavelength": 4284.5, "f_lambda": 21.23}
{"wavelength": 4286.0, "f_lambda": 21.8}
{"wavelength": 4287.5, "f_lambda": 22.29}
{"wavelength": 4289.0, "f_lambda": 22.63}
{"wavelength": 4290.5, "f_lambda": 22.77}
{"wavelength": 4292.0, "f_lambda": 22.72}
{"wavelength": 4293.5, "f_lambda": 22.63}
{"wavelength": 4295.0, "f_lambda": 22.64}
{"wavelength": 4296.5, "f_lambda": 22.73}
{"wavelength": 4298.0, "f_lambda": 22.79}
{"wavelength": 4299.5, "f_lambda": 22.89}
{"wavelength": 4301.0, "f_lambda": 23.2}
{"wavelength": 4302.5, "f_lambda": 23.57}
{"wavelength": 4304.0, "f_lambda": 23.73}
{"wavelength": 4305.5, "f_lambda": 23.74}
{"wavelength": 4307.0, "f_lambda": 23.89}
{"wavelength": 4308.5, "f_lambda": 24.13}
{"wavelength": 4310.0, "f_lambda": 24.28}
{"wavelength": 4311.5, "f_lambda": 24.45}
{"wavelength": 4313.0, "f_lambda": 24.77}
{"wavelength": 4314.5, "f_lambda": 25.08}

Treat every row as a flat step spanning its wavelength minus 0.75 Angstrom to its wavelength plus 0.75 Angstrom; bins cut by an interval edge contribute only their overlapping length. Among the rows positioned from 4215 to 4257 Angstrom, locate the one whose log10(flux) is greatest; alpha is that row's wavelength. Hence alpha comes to 4256.0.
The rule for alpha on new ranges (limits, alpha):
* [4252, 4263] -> 4262.0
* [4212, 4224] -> 4215.5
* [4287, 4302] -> 4301.0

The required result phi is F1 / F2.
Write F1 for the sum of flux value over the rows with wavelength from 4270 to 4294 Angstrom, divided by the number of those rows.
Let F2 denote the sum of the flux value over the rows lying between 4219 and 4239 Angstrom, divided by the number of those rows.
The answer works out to 1.01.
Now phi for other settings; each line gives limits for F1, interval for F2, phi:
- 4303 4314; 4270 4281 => 1.17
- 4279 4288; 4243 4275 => 0.96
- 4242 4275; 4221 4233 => 1.05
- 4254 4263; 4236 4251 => 1.02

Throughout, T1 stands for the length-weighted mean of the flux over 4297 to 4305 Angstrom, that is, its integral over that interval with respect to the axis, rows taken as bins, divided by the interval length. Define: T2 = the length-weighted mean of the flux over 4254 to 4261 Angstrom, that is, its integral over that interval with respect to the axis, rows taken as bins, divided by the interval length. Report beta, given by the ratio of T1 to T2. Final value 1.04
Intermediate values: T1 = 23.2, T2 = 22.4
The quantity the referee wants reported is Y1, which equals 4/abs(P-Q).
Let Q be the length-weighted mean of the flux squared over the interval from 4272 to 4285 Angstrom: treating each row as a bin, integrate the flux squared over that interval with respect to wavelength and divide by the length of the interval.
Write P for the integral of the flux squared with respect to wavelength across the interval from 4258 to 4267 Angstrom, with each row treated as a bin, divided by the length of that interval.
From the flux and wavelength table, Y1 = 0.05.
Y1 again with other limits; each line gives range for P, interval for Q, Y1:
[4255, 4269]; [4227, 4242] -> 0.11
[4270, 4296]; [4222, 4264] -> 0.24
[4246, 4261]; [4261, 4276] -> 0.28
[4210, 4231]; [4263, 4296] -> 0.14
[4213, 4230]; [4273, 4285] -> 0.23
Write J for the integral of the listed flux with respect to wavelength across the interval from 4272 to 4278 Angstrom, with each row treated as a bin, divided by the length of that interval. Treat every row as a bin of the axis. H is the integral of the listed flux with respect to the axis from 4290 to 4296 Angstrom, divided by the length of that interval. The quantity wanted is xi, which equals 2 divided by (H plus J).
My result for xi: 0.0460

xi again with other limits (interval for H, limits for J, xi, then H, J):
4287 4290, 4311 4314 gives 0.0424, 22.5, 24.7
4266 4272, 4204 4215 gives 0.0475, 21.5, 20.7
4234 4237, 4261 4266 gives 0.0450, 21.7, 22.8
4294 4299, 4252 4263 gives 0.0444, 22.7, 22.4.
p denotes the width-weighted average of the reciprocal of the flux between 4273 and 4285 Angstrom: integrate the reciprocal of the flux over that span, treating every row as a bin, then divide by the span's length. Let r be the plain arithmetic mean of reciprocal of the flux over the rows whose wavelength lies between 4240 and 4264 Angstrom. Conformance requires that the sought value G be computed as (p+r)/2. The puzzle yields 0.0468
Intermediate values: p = 0.0485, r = 0.0450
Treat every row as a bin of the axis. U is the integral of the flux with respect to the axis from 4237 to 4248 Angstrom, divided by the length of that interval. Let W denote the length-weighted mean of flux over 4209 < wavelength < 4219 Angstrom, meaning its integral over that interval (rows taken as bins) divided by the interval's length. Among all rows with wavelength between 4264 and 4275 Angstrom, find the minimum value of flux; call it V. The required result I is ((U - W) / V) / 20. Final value 0.003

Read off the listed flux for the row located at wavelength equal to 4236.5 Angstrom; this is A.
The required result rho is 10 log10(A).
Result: 13.4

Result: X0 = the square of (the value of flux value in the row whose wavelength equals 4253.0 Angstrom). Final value 488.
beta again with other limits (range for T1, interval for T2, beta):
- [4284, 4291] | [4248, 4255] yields 1.01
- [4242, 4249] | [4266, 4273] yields 1.03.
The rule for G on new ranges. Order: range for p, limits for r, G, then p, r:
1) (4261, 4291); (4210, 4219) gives 0.0473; 0.0466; 0.0480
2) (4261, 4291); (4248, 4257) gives 0.0460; 0.0466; 0.0454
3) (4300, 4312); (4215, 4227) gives 0.0448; 0.0420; 0.0476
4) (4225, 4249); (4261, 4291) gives 0.0464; 0.0461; 0.0466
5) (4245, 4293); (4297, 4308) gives 0.0444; 0.0460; 0.0427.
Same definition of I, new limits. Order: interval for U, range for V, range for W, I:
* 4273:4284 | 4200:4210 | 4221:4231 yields -0.001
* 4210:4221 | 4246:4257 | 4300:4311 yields -0.007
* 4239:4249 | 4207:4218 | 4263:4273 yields 0.001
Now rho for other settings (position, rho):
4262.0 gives 13.5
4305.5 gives 13.8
